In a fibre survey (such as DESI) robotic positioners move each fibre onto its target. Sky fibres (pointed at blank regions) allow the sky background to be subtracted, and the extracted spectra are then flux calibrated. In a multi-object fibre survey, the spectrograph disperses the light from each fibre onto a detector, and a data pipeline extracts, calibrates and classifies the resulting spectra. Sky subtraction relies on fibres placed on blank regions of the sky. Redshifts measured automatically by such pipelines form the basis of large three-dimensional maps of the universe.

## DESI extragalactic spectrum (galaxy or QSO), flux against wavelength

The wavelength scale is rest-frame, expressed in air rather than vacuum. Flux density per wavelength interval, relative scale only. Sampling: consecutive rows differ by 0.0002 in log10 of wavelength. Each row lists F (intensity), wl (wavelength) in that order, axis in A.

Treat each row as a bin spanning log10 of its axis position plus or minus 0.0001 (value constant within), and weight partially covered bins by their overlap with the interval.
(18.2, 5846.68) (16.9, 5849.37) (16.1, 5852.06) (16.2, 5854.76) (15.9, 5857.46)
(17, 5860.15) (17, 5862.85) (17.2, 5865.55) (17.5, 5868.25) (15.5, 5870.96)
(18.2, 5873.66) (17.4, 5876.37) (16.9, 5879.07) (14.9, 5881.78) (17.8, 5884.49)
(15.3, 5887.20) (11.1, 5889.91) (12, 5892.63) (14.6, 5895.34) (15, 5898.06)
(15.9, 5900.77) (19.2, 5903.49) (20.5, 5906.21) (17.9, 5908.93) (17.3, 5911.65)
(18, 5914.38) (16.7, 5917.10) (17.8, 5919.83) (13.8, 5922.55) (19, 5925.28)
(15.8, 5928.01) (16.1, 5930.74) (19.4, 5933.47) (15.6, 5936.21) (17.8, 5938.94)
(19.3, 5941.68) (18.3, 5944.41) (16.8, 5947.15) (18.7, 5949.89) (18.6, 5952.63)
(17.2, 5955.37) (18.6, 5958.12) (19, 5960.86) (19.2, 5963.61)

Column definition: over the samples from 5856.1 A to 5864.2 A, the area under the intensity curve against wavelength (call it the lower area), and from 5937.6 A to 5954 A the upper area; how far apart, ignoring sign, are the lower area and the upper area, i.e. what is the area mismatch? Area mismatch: 165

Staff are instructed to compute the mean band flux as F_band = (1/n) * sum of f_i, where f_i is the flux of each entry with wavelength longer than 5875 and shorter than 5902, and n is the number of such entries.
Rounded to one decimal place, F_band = 15.1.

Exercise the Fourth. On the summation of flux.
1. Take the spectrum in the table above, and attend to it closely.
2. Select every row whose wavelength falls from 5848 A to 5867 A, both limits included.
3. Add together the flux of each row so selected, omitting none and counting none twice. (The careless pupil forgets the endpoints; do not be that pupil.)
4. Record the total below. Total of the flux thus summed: 116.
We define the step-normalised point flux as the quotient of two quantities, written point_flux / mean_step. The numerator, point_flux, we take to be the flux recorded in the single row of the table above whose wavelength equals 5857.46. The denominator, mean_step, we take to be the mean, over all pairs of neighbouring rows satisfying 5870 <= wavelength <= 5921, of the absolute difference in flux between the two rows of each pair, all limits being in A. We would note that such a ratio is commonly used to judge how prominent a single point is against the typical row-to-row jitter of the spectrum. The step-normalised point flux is 9.1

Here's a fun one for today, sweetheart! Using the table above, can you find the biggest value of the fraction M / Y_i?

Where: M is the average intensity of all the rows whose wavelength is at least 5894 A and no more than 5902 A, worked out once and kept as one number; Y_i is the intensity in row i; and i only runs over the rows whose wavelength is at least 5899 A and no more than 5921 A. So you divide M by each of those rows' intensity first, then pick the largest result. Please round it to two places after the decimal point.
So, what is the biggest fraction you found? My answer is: 0.95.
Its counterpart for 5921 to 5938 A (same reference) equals 1.10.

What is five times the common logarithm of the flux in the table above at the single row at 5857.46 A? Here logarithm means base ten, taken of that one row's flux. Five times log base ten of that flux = 6.01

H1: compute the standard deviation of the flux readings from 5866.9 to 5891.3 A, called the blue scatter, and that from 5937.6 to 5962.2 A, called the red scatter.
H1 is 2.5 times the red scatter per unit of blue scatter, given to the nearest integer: 1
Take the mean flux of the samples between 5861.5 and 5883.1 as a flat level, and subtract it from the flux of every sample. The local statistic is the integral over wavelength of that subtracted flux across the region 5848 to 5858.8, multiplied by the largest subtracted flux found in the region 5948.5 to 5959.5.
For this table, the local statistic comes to -11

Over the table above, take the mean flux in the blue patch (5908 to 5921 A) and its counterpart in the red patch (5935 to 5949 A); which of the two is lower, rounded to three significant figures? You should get 17.5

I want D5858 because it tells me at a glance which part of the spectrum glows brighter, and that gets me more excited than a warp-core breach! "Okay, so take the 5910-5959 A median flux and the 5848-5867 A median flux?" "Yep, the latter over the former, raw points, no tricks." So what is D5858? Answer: 0.95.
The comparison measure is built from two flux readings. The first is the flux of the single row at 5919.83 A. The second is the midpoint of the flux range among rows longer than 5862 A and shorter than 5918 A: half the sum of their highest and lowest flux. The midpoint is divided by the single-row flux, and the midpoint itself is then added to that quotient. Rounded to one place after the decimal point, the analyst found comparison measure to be 16.7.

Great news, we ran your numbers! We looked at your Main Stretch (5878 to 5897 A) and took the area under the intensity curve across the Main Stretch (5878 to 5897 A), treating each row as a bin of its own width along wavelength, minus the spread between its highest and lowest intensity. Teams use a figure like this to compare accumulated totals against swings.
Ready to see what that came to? 271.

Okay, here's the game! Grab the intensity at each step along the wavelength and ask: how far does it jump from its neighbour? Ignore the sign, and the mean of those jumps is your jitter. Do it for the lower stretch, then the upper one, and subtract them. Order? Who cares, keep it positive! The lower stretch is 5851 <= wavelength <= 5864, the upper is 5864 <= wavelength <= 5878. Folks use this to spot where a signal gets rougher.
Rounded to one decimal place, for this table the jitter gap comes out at 1.1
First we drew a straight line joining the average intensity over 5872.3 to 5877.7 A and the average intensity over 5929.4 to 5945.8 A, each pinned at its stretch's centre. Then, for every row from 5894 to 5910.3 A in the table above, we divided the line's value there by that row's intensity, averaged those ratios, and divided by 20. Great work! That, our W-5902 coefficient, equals 0.0526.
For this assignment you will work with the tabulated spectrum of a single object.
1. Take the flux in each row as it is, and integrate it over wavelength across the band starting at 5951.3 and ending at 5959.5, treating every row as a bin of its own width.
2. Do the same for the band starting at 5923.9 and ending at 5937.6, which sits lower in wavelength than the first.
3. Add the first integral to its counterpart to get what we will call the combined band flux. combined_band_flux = 384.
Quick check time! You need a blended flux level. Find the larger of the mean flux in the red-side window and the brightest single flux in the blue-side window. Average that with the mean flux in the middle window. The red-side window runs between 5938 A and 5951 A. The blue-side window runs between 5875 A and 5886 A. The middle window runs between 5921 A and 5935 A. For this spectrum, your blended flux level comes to 17.50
